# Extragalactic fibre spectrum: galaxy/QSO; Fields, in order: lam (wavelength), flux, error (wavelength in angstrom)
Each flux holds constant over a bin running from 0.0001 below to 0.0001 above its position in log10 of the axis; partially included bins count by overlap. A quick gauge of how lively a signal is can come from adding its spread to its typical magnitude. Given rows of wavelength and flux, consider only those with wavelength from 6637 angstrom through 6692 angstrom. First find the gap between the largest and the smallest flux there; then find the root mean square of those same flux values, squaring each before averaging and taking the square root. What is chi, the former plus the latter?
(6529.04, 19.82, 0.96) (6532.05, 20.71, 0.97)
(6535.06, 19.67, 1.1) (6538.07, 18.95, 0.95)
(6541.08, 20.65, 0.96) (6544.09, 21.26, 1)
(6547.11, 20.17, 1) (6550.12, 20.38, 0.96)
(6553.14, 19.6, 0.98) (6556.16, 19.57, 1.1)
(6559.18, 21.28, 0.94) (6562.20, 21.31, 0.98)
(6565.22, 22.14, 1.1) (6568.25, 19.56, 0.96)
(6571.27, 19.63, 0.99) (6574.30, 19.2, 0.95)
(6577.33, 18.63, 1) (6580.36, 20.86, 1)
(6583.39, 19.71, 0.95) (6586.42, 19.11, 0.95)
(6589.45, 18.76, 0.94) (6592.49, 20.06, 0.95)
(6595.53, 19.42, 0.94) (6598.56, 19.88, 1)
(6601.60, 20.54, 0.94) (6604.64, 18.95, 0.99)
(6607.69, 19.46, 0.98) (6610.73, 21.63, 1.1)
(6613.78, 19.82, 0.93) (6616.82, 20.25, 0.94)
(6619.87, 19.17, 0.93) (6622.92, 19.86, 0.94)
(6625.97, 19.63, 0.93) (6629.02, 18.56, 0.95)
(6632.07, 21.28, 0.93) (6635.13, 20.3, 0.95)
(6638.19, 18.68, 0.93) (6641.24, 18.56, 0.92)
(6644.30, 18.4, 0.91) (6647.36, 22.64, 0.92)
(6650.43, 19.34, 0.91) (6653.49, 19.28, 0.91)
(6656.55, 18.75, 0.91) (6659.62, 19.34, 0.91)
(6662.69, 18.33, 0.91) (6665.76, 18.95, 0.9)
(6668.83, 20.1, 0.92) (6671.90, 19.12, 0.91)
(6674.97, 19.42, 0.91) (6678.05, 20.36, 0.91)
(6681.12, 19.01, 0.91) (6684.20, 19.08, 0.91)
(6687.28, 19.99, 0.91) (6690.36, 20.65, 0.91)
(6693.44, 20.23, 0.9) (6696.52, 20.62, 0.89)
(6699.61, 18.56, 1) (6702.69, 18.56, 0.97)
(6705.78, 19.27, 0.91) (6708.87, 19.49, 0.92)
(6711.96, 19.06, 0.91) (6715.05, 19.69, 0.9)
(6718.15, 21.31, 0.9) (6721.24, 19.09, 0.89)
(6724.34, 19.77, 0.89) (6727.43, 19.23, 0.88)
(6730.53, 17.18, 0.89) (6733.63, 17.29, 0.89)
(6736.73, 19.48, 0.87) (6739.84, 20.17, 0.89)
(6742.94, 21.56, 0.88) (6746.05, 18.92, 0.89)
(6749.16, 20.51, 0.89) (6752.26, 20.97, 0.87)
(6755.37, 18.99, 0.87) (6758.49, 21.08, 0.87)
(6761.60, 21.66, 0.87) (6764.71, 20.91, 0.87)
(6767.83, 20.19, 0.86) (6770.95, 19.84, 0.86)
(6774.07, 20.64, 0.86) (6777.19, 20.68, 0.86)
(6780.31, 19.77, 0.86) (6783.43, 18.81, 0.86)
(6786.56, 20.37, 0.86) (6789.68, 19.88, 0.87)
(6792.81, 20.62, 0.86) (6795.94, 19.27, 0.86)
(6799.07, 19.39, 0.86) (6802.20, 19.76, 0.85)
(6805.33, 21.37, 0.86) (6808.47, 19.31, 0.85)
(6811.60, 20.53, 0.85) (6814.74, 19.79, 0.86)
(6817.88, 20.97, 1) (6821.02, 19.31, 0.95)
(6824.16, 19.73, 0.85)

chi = 23.8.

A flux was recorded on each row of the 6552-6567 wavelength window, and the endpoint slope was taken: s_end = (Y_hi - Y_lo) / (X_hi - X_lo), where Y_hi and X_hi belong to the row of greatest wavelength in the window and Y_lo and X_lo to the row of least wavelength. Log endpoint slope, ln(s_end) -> -1.6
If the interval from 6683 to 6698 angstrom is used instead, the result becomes -2.1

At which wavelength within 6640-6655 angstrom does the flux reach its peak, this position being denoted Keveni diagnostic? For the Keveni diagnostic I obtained 6647.36 angstrom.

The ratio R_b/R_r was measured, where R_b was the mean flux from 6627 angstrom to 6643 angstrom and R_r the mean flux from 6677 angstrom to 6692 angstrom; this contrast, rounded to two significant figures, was 0.98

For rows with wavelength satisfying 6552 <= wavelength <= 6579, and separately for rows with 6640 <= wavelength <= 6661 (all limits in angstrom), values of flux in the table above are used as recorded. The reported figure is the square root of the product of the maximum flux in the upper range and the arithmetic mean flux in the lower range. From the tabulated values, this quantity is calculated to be 21.3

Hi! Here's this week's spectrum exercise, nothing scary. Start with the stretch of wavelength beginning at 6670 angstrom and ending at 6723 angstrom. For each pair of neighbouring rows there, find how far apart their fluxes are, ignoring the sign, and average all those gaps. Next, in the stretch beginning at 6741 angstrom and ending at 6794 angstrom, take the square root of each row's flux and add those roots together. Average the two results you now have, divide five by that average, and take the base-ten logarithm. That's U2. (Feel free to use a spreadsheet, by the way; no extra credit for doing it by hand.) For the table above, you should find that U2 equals -0.889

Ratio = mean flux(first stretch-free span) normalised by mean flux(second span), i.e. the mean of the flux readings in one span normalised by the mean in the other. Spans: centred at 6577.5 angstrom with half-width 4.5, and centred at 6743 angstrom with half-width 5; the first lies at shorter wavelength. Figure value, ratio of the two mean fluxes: 0.97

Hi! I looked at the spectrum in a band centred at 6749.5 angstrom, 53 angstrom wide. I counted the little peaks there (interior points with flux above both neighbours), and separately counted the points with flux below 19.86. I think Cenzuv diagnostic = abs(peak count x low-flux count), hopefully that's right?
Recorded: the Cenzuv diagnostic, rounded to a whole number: 24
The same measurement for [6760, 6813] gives 28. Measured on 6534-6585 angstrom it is 45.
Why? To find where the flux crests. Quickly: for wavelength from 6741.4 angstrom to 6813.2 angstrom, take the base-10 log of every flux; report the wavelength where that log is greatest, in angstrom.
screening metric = 6761.60 angstrom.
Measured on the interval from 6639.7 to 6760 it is 6647.36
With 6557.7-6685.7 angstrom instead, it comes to 6647.36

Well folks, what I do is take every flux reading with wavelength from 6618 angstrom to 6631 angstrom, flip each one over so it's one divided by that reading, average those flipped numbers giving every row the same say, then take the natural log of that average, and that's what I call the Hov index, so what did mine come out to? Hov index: -2.96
